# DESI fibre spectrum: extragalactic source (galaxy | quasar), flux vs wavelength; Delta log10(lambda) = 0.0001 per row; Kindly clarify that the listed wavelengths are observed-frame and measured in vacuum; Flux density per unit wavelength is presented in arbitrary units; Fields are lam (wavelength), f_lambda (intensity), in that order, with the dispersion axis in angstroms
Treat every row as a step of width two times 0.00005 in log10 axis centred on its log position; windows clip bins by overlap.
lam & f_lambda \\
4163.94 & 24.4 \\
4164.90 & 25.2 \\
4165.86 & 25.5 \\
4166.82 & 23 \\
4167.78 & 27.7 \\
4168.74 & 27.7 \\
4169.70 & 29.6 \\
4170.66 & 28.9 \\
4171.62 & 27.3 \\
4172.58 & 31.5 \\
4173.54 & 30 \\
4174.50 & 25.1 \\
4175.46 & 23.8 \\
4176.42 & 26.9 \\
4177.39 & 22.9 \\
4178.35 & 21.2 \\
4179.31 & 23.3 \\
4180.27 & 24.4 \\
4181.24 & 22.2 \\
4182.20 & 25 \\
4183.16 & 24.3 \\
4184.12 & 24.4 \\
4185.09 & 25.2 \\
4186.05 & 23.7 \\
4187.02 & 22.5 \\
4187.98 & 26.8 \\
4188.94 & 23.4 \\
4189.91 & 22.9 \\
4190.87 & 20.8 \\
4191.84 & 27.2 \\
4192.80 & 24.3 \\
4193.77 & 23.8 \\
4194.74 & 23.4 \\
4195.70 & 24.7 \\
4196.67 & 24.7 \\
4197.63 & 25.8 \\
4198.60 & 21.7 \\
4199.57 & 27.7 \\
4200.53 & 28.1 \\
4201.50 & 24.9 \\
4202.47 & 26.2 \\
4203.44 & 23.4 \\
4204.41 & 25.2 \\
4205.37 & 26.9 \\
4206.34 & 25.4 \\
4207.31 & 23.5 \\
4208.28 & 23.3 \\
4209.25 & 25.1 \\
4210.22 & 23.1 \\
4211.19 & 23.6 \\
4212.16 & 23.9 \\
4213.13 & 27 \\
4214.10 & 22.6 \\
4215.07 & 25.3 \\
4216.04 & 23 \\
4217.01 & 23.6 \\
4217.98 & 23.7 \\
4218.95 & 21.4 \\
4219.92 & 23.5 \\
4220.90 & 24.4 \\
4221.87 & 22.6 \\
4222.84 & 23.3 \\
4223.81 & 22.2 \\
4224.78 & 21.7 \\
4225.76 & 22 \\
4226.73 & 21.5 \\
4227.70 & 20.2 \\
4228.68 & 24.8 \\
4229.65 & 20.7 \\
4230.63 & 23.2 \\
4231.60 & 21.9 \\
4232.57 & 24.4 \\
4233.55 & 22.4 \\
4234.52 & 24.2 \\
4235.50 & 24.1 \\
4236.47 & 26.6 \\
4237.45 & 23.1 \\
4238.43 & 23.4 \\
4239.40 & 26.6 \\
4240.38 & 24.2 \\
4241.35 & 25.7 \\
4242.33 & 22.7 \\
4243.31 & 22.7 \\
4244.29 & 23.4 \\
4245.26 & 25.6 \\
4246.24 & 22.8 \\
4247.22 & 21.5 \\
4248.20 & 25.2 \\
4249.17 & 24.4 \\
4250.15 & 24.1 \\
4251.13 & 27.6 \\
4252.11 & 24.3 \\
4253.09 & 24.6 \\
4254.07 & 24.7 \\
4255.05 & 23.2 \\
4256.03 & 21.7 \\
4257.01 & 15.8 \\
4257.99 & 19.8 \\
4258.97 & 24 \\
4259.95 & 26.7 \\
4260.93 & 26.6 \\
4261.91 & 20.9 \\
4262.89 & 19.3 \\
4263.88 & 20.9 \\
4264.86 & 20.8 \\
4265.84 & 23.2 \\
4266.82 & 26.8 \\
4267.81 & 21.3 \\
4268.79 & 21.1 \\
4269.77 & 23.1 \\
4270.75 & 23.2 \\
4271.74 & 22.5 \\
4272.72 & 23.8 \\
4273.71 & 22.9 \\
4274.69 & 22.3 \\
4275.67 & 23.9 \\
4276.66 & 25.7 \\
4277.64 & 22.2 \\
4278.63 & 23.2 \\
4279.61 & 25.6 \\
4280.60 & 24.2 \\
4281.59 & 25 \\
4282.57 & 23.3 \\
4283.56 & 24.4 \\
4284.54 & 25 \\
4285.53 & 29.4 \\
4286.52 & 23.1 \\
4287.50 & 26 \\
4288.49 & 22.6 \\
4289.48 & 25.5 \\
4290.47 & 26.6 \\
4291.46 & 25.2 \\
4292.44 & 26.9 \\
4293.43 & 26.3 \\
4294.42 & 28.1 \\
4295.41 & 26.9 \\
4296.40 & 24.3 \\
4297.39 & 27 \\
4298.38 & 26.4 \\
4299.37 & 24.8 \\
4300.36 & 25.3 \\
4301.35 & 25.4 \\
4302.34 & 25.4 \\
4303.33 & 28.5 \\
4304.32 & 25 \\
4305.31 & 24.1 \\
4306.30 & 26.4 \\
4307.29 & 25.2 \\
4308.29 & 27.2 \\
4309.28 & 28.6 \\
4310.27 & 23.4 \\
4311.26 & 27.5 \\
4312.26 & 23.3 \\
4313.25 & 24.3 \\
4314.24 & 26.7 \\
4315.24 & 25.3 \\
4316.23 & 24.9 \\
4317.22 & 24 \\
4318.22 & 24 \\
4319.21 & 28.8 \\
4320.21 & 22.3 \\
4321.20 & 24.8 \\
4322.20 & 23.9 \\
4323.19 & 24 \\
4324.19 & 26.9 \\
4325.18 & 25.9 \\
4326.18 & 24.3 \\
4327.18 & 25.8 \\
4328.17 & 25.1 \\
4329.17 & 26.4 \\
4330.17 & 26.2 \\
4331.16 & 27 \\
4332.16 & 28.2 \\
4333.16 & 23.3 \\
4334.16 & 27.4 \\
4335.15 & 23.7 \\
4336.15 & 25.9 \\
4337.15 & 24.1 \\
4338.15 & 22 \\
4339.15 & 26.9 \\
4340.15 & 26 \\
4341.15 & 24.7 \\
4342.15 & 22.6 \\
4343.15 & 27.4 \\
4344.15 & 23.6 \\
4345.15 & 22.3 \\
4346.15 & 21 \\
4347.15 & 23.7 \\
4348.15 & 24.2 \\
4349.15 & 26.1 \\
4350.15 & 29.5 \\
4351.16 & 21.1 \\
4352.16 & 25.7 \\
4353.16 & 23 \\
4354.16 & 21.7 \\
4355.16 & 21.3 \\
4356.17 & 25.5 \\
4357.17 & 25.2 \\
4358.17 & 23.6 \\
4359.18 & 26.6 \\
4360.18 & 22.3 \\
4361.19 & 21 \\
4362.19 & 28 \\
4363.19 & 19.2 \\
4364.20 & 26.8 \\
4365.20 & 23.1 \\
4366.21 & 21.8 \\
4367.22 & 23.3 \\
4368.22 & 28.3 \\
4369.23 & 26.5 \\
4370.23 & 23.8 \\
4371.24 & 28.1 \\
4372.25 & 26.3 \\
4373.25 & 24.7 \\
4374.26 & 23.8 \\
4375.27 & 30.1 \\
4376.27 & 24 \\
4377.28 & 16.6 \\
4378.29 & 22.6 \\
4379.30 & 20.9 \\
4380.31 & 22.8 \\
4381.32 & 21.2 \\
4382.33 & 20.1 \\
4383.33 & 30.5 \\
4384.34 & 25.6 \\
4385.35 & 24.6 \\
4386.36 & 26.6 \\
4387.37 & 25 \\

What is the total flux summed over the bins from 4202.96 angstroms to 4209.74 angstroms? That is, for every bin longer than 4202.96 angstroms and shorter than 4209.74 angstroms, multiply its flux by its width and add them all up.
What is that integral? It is 167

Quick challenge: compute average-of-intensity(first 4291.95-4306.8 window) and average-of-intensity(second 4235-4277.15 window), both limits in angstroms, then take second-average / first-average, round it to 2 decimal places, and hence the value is 0.90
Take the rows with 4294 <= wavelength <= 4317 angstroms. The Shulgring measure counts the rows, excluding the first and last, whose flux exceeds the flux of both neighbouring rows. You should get 6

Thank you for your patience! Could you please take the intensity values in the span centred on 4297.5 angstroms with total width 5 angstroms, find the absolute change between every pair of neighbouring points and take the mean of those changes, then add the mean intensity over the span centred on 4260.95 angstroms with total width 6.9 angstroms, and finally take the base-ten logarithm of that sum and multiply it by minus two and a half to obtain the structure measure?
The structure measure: -3.47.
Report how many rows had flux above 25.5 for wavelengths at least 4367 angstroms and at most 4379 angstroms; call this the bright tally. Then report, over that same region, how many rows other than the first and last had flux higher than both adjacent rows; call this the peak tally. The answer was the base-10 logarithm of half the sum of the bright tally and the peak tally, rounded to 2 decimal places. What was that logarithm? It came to 0.60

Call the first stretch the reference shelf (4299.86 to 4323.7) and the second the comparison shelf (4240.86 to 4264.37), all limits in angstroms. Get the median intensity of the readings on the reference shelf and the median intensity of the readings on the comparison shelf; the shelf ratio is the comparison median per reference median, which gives 0.94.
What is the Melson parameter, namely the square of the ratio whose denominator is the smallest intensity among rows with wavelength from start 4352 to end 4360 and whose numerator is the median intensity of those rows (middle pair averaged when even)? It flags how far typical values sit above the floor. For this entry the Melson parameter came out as 1.31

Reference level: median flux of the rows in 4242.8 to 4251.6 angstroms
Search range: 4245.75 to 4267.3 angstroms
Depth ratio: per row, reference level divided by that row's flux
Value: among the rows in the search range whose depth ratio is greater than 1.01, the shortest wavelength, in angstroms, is 4246.24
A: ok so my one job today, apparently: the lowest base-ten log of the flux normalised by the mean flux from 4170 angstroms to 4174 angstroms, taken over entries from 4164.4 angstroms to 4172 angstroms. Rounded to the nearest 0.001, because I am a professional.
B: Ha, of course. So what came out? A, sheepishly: -0.107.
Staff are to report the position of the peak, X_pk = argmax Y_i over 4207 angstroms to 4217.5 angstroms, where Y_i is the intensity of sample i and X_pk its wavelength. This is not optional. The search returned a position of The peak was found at 4213.13 angstroms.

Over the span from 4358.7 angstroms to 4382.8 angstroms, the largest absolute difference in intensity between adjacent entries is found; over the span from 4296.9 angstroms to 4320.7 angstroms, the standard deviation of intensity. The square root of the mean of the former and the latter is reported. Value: 2.3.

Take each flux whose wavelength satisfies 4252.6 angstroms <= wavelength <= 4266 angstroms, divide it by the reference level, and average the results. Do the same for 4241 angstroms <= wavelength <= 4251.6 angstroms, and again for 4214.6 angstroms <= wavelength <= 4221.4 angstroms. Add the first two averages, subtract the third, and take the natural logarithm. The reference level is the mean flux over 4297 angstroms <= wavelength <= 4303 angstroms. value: -0.12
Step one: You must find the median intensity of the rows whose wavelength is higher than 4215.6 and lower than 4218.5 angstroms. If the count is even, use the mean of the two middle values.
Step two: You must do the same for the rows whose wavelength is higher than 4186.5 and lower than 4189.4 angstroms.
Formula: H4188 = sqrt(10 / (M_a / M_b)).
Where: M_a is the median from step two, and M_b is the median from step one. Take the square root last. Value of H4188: 3.18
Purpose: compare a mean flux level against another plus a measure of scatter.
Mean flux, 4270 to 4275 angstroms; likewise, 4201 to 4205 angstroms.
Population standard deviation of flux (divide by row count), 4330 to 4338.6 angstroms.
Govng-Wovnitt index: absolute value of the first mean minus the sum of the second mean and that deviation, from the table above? 4.0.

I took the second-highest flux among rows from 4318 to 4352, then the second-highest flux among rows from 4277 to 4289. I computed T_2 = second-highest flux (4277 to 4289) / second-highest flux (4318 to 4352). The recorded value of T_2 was 0.90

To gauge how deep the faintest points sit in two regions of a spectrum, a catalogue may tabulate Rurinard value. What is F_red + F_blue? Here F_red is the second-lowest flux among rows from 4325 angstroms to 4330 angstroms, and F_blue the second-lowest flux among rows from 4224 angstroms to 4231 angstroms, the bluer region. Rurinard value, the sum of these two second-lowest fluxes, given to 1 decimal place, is 45.8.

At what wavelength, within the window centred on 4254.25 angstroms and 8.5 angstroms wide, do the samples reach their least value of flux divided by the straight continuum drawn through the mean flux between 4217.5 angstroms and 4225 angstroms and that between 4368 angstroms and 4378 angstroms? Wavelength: 4257.01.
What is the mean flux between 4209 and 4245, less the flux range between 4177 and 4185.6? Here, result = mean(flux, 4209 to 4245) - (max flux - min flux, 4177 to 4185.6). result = 19.5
